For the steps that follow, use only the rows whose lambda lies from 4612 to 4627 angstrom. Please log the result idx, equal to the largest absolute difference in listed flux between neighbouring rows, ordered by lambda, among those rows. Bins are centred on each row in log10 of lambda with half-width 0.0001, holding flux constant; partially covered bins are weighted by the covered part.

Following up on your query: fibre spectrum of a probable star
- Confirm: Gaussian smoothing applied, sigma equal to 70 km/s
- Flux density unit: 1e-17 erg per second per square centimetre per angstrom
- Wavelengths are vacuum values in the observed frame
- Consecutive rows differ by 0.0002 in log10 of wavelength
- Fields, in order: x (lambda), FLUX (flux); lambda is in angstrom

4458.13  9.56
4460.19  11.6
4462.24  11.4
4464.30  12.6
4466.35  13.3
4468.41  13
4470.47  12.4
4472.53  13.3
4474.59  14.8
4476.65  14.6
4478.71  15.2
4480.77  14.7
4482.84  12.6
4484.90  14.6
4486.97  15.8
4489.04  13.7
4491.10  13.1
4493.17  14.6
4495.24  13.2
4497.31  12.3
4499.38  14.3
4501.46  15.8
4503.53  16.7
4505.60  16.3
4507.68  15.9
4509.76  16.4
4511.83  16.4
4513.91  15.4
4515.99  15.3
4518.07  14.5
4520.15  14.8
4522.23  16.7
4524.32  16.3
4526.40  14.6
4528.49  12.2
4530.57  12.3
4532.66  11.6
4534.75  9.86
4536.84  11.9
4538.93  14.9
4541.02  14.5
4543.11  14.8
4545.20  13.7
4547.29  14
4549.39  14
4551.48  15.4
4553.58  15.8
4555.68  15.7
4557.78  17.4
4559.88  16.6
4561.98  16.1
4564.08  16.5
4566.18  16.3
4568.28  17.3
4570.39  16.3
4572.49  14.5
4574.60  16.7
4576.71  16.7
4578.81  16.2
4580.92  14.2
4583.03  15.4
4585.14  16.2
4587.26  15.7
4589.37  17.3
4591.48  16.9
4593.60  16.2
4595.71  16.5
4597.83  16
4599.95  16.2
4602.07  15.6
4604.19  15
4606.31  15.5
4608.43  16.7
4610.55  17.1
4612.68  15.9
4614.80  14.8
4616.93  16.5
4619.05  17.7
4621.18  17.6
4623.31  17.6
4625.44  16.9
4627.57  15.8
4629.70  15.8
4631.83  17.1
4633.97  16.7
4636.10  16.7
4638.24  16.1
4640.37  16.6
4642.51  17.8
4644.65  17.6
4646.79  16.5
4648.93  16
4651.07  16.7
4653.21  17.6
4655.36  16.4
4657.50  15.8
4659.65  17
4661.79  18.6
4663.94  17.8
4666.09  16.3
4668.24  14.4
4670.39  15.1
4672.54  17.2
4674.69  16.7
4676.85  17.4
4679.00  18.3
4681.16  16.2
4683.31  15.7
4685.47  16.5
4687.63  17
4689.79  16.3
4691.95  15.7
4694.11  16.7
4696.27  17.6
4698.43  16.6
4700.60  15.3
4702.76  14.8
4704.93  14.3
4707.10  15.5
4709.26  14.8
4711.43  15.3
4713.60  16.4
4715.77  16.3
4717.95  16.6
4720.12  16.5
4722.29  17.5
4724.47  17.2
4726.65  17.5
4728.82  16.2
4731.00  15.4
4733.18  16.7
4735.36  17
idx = 1.70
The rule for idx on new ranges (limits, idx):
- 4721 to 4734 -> 1.30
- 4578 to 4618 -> 2.00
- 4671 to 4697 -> 2.10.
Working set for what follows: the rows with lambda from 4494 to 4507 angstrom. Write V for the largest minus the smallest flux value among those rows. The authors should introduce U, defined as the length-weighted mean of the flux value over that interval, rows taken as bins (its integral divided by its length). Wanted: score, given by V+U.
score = 19.2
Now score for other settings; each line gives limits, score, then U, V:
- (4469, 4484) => 16.7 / 13.9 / 2.8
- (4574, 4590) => 19.1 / 16.0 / 3.1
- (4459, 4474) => 14.4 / 12.5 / 1.9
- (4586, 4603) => 18.0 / 16.3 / 1.7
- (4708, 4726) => 19.0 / 16.3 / 2.7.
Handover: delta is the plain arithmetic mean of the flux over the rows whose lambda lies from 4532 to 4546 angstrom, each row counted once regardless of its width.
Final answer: 13.0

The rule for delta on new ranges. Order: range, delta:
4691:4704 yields 16.1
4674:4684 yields 16.9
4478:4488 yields 14.6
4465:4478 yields 13.6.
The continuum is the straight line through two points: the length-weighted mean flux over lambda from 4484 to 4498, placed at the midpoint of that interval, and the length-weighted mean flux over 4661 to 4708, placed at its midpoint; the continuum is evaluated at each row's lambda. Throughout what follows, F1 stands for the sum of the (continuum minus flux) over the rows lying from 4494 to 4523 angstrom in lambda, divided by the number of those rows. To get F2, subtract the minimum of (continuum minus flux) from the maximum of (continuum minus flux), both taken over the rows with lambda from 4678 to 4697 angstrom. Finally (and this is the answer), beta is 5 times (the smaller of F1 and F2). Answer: -6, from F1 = -1.1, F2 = 2.8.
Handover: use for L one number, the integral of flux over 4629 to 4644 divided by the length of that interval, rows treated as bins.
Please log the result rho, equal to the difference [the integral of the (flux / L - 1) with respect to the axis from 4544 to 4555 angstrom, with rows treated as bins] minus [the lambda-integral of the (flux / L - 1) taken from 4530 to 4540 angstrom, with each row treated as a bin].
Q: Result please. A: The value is 1.4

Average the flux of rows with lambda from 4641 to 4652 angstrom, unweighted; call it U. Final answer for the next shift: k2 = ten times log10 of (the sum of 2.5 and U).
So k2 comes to 12.9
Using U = 16.9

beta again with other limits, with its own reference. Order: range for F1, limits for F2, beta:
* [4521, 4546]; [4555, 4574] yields 4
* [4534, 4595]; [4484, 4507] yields -3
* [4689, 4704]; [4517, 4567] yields 2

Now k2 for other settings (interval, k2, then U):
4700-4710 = 12.4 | 14.9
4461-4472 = 11.8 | 12.5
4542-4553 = 12.3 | 14.4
